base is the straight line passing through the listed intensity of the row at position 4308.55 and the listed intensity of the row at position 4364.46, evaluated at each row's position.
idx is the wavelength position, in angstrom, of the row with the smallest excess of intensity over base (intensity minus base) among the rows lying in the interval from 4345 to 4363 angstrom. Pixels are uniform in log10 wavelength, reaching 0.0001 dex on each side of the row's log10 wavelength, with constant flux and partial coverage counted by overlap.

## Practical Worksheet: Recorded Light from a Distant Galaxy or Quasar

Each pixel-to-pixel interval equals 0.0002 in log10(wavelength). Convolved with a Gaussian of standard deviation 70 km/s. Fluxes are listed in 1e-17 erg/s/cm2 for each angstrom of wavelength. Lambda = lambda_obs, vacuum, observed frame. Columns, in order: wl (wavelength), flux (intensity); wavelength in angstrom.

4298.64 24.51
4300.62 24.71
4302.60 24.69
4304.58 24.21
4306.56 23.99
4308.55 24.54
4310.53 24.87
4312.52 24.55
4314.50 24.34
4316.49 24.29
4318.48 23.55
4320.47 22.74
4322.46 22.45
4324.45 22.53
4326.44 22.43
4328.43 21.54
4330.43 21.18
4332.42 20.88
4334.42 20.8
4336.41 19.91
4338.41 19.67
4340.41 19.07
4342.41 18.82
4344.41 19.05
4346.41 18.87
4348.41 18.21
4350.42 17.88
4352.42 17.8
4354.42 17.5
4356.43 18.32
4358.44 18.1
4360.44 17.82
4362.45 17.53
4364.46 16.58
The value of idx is 4350.42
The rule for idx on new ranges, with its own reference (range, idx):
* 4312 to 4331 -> 4330.43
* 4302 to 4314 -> 4304.58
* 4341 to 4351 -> 4342.41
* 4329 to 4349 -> 4340.41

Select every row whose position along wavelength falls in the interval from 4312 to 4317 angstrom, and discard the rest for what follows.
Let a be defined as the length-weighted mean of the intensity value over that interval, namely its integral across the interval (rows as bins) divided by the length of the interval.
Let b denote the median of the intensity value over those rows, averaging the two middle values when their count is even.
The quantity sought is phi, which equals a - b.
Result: 0.07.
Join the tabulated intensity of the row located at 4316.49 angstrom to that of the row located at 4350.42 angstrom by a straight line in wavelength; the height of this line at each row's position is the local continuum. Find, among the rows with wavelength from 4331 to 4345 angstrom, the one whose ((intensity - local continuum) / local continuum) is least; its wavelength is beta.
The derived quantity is 4340.41 angstrom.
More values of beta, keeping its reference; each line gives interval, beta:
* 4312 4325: 4320.47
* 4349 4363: 4350.42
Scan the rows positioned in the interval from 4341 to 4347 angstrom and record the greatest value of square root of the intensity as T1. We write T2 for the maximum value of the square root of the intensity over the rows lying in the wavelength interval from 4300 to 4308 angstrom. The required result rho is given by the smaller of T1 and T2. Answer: 4.36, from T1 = 4.4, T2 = 4.97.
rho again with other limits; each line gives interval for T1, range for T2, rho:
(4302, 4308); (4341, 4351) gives 4.36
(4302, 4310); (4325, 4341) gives 4.74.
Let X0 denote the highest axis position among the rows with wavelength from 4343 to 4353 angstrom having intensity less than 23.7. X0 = 4352.42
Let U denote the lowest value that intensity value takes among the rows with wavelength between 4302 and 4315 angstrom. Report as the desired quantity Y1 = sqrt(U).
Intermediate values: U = 23.99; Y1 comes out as 4.90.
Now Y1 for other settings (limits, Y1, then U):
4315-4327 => 4.74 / 22.43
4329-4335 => 4.56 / 20.8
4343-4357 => 4.18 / 17.5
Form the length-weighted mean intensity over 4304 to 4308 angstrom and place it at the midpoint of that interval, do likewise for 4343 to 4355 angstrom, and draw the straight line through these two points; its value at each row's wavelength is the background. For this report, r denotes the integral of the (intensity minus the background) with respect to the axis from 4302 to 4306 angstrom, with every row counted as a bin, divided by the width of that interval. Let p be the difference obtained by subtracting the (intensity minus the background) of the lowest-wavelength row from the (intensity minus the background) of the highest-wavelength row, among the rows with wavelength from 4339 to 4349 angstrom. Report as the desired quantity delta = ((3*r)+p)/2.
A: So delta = 0.10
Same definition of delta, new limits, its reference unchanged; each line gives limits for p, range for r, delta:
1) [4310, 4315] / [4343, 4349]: 0.11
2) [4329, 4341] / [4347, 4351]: -0.56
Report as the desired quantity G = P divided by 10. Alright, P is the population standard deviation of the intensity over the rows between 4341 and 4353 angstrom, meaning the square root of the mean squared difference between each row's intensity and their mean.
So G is 0.050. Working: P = 0.5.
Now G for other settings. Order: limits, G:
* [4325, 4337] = 0.077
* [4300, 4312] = 0.031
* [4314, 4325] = 0.079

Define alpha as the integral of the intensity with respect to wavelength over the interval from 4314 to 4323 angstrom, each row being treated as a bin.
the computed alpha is 211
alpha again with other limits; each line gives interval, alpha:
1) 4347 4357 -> 180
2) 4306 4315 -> 220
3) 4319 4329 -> 224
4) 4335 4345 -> 194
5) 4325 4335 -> 214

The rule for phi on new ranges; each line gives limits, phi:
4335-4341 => 0.01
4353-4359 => -0.16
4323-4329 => -0.18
